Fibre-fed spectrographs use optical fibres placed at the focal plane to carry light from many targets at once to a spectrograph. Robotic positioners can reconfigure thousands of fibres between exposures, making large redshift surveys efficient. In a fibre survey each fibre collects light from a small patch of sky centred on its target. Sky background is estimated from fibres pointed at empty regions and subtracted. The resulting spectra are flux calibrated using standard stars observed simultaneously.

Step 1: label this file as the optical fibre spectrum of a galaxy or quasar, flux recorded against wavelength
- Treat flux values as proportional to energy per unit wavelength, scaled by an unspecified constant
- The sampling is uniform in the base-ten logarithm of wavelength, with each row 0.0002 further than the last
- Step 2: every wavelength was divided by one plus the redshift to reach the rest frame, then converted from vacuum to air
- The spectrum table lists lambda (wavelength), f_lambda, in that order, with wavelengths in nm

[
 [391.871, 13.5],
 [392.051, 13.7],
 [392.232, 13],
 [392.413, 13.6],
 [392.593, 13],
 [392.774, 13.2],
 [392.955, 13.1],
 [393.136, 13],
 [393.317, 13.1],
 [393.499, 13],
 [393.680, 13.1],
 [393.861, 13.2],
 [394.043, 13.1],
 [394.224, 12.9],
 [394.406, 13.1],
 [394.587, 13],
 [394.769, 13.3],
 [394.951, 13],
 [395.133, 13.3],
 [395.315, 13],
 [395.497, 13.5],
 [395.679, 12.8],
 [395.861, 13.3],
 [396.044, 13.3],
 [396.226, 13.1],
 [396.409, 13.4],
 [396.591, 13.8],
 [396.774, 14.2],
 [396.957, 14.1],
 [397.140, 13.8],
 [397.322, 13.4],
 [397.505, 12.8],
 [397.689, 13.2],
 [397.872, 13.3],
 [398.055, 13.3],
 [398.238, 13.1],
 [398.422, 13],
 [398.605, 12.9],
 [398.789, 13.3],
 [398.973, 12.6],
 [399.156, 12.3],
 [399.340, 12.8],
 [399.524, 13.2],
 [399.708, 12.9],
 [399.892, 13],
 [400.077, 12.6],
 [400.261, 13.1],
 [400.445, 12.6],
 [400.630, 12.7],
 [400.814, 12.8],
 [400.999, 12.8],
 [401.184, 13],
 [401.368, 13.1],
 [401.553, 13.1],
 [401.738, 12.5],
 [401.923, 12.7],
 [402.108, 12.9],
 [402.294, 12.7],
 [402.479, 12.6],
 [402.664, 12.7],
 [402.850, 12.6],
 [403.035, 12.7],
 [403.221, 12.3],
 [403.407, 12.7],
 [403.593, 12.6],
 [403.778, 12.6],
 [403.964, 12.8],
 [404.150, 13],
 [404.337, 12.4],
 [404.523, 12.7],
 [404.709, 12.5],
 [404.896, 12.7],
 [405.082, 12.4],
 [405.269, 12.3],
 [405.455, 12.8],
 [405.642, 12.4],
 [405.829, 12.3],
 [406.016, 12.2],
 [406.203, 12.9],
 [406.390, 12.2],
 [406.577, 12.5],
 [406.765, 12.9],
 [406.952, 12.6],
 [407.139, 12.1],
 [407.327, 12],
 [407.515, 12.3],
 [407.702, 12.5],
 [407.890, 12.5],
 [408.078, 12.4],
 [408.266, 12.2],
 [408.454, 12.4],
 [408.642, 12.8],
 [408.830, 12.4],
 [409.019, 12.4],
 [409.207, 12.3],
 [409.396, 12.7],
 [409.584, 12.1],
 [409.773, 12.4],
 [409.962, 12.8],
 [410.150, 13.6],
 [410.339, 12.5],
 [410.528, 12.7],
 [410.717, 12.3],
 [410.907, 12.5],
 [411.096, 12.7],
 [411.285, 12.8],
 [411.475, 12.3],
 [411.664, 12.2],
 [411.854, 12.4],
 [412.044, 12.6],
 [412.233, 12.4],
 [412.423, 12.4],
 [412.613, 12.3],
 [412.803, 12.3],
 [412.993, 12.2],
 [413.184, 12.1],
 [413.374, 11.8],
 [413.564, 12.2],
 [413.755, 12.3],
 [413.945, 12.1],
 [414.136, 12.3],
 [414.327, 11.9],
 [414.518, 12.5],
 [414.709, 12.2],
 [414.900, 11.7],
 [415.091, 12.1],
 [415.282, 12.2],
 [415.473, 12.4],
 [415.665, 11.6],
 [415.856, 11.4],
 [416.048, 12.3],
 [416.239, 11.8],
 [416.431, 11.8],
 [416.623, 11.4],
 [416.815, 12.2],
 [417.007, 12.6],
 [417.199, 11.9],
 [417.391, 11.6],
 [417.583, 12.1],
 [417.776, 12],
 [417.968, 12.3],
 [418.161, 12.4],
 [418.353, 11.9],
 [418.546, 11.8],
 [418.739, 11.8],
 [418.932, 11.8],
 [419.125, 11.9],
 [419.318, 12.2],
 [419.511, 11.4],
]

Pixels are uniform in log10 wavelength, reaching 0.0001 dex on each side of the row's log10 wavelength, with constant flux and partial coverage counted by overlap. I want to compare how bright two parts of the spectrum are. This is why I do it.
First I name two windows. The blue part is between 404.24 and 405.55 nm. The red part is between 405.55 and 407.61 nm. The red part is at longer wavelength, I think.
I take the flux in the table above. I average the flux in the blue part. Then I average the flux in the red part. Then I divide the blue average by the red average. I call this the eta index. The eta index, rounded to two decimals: 1.01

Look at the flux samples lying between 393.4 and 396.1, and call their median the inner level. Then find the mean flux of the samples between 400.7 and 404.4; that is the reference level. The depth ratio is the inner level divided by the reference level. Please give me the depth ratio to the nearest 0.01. 1.03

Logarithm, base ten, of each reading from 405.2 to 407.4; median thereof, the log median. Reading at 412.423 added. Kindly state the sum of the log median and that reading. 13.5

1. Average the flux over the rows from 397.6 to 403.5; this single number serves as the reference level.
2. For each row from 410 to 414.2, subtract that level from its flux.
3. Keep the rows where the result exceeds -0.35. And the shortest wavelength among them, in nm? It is 410.150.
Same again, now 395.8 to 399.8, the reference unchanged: 395.861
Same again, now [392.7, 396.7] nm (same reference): 392.774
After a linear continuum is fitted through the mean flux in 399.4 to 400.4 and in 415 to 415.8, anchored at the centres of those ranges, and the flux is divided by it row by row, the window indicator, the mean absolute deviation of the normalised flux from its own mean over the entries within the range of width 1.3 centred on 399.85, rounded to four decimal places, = 0.0143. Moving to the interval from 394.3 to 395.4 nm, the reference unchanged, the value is 0.0095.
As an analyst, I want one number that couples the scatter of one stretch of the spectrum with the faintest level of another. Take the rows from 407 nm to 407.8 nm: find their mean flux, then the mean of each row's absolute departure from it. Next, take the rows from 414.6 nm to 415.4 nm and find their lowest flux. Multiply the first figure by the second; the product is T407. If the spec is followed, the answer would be 2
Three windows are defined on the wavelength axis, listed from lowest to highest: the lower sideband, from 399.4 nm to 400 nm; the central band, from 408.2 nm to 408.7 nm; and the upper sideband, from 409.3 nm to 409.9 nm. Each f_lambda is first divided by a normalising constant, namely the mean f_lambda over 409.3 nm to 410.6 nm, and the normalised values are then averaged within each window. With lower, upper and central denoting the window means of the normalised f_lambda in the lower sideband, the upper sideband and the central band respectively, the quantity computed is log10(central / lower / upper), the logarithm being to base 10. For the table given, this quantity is -0.009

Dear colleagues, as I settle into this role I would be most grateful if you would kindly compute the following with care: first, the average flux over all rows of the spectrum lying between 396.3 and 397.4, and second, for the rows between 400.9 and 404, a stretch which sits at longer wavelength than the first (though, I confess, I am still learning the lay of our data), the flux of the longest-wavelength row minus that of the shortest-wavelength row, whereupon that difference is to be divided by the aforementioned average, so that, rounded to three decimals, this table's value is 0.000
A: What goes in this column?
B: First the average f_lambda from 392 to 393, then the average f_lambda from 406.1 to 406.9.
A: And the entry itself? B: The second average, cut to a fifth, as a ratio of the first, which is 0.190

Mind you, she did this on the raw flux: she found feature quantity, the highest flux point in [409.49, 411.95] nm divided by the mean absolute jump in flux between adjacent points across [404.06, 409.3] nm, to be 48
